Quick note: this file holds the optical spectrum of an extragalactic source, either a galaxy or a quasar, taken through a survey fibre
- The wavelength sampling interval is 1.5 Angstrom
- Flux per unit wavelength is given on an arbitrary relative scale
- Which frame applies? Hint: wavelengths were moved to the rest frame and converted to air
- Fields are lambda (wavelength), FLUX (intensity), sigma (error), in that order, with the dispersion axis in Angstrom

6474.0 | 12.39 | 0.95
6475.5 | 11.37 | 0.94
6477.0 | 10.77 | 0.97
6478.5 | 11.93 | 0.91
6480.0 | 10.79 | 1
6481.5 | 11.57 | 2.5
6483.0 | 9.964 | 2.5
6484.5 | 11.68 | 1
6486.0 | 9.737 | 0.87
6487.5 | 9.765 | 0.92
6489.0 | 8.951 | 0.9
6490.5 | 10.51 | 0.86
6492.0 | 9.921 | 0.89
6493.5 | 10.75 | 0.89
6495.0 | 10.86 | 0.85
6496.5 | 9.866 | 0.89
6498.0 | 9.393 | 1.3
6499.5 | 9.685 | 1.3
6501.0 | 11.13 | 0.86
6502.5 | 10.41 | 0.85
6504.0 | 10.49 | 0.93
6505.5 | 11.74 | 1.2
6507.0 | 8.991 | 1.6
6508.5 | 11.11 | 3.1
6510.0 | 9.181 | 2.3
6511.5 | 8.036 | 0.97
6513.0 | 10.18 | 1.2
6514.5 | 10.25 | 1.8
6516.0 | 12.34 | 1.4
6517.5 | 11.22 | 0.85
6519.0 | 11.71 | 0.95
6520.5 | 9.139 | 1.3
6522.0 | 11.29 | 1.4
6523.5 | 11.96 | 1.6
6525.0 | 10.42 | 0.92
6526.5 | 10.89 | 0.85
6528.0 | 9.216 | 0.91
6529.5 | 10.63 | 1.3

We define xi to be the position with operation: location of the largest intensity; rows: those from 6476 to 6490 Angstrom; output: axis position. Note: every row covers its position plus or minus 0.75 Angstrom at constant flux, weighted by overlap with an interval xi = 6478.5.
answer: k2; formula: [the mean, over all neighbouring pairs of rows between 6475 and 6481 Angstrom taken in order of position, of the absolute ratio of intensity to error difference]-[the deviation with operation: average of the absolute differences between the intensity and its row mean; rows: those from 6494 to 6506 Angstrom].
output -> 1.16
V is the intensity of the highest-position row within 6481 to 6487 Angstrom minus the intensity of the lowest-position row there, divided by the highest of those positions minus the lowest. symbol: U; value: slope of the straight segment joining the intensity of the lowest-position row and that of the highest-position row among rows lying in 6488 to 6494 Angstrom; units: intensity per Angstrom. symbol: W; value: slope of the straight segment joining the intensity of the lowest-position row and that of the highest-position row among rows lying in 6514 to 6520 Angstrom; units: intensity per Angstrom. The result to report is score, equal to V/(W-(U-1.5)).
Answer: -0.29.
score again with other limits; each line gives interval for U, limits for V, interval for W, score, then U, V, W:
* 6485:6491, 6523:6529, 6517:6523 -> -0.45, 0.2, -0.6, 0.0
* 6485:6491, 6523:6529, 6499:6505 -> -0.40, 0.2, -0.6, 0.2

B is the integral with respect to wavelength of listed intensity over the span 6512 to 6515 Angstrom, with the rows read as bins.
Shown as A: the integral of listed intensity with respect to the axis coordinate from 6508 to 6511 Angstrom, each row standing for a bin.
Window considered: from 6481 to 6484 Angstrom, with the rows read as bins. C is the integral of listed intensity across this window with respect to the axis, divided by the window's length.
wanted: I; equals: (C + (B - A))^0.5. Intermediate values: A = 30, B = 30.1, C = 10.8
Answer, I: 3.3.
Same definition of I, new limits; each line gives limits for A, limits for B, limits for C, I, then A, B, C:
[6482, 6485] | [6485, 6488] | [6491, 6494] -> 2.8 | 32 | 29.7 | 10.3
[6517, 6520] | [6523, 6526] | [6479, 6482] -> 3.3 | 34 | 33.3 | 11.2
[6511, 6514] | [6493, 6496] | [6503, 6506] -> 3.9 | 28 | 32.2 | 11.0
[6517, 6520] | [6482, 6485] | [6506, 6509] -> 2.9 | 34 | 32.4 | 10.1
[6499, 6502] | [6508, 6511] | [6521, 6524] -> 3.1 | 31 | 29.7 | 11.4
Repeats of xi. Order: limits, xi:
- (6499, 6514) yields 6505.5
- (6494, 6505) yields 6501.0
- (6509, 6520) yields 6516.0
